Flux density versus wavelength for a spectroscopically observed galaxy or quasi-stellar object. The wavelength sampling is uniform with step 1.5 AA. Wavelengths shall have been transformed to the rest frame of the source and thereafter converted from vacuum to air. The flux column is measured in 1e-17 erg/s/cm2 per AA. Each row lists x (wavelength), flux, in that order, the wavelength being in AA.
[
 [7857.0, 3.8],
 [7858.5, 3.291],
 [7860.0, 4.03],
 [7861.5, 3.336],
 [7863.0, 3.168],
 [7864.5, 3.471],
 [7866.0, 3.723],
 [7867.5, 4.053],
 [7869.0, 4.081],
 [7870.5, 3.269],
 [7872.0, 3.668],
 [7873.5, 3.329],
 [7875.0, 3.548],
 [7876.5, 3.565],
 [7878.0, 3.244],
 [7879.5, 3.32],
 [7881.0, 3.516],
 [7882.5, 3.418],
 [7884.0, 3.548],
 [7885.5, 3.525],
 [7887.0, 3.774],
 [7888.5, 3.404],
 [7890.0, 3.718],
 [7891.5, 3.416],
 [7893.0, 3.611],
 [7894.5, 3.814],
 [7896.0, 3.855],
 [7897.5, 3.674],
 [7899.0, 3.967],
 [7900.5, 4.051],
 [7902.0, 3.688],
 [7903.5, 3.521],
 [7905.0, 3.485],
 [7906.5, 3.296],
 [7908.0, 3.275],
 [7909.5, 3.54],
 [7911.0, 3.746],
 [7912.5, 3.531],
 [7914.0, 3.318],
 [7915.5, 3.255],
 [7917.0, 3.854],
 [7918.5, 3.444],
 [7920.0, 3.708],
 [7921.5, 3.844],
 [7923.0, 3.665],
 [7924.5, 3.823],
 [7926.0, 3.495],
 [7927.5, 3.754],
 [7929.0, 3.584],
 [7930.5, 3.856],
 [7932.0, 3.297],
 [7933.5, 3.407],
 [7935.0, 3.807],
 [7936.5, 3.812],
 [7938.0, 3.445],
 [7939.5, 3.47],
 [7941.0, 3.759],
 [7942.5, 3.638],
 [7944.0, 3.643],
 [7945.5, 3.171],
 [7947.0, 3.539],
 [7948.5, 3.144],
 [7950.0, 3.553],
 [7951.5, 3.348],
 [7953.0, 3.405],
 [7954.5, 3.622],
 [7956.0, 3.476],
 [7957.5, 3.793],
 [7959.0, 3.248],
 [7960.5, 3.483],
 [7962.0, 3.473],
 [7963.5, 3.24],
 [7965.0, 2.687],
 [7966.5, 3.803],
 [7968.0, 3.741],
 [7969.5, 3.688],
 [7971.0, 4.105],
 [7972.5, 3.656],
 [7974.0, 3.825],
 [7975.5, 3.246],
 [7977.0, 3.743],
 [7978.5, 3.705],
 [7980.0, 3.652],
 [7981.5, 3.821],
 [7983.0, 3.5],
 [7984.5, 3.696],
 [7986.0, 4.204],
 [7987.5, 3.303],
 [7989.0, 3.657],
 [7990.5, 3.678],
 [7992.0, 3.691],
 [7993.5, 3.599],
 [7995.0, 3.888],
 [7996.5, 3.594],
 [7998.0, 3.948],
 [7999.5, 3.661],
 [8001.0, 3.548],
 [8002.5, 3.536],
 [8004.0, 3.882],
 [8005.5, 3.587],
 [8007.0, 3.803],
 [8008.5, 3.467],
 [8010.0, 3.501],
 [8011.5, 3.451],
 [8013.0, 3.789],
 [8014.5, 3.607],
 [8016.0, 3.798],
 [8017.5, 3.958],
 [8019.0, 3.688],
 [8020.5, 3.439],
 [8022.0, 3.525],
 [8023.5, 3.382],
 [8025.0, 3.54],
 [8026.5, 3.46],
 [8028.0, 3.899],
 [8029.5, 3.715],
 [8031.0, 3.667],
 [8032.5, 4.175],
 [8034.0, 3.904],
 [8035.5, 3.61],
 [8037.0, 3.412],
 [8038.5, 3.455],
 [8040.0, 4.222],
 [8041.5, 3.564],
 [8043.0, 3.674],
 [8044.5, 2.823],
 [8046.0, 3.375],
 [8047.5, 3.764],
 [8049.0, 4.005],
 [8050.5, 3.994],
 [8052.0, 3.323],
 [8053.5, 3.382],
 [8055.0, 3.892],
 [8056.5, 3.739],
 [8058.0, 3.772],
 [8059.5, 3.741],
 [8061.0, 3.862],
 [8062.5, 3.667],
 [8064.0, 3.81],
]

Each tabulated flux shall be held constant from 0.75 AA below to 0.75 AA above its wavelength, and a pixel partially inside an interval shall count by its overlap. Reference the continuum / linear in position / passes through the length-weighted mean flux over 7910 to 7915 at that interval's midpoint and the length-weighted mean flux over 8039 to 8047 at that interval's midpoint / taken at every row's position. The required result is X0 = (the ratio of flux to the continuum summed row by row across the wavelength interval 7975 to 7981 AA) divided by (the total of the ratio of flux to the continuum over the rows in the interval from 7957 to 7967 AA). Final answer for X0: 0.60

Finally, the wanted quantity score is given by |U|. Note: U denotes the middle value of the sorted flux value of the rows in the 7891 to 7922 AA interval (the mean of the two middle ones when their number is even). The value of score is 3.611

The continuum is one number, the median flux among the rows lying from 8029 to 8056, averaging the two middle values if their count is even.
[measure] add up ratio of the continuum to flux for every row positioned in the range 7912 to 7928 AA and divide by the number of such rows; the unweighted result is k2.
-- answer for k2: 1.02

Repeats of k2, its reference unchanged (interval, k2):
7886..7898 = 1.01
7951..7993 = 1.03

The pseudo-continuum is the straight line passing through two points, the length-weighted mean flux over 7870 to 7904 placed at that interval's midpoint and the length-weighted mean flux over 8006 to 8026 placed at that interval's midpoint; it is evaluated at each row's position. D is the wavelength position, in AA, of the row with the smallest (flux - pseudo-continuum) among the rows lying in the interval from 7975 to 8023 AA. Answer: 7975.5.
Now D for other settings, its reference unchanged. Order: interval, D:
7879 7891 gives 7879.5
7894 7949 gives 7948.5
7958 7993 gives 7965.0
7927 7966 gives 7965.0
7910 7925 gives 7915.5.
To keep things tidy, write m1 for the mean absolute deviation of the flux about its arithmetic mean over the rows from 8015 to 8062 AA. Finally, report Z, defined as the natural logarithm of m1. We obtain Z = -1.51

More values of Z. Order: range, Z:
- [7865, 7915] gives -1.65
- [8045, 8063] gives -1.70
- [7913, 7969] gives -1.60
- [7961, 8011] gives -1.69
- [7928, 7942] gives -1.71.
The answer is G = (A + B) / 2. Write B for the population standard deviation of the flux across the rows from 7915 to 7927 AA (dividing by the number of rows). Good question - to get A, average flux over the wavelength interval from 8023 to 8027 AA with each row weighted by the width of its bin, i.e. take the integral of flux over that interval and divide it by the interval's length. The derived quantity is 1.83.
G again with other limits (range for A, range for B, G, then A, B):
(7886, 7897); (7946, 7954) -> 1.90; 3.65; 0.15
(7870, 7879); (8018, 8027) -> 1.77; 3.44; 0.10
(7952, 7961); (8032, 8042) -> 1.91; 3.50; 0.31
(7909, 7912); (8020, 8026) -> 1.85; 3.64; 0.06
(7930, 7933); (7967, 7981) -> 1.87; 3.54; 0.21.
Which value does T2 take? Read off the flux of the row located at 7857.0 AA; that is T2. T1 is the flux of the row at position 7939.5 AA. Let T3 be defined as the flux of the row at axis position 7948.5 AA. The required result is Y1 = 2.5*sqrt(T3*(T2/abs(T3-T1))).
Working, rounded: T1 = 3.47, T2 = 3.8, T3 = 3.144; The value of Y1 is 15.1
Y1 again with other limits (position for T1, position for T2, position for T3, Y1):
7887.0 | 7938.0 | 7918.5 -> 15.0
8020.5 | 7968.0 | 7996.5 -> 23.3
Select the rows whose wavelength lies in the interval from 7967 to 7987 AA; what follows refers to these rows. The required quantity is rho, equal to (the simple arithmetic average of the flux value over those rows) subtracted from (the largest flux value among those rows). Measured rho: 0.47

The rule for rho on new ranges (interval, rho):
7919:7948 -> 0.24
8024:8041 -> 0.49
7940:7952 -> 0.28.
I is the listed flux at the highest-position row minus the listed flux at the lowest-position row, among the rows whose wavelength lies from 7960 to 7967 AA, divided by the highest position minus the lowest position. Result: 0.05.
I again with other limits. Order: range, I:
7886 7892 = -0.08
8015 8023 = -0.05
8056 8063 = -0.01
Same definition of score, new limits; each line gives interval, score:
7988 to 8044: 3.657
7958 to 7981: 3.656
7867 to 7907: 3.548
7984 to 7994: 3.678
